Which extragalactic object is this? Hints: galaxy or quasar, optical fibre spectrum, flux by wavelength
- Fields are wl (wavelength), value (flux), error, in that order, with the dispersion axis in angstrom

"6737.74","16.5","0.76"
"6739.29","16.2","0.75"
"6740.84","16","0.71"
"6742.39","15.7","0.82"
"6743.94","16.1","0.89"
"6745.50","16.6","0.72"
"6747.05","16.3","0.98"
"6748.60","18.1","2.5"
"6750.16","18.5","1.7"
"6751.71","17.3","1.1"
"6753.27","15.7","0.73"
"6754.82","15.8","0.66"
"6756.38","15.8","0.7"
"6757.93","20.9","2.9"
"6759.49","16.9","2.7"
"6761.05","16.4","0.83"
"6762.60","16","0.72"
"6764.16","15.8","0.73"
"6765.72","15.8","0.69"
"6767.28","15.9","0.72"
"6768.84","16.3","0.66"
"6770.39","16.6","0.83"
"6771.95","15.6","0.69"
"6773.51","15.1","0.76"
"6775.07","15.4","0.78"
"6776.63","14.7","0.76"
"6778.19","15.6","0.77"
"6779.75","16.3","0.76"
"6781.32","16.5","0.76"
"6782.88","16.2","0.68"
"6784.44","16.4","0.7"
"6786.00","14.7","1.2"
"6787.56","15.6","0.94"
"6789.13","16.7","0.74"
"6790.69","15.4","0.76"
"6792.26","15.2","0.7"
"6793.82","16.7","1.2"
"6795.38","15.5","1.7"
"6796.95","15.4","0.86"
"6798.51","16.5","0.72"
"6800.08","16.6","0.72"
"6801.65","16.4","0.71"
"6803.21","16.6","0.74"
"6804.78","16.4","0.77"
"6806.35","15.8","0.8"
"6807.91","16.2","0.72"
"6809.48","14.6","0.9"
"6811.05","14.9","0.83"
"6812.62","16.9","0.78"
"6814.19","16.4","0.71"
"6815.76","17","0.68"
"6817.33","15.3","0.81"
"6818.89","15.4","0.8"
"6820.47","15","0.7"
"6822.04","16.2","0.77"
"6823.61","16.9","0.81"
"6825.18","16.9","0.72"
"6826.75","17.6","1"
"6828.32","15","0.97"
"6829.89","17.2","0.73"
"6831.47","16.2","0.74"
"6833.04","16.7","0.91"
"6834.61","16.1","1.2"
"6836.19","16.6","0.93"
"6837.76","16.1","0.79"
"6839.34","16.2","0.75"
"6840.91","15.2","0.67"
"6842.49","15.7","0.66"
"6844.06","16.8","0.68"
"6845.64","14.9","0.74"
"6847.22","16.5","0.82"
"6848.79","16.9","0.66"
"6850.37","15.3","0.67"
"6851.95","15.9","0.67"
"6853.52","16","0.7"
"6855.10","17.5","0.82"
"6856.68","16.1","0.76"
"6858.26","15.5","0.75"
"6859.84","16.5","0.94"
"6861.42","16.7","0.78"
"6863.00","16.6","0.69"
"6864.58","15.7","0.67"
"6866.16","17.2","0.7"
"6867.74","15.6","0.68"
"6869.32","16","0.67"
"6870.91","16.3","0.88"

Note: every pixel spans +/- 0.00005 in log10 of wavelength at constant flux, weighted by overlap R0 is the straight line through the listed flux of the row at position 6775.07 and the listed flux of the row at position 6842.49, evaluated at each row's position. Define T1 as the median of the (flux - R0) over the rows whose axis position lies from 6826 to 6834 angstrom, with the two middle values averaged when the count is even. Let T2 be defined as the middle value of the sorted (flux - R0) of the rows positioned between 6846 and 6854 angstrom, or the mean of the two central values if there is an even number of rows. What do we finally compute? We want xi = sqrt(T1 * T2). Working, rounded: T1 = 1.0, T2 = 0.3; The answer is 0.51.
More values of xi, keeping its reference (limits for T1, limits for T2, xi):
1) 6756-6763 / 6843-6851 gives 0.91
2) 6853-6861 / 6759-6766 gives 0.47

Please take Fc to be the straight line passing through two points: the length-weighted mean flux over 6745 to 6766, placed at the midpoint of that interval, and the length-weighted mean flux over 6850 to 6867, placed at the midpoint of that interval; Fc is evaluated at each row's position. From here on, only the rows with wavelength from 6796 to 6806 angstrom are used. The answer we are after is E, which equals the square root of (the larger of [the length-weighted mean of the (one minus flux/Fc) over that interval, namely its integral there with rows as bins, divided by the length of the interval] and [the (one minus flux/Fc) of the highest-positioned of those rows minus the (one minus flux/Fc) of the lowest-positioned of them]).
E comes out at 0.14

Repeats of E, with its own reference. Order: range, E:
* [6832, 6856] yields 0.12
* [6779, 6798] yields 0.22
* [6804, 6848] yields 0.15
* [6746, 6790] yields 0.17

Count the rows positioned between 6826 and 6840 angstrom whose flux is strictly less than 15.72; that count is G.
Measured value 1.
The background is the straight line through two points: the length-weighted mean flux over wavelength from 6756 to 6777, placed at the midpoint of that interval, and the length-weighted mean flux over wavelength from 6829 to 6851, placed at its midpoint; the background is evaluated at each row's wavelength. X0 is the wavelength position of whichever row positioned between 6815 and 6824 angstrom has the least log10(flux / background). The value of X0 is 6820.47 angstrom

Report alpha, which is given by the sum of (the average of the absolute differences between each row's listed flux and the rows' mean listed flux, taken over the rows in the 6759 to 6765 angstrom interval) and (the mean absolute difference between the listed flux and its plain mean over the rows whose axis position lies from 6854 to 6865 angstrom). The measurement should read 0.89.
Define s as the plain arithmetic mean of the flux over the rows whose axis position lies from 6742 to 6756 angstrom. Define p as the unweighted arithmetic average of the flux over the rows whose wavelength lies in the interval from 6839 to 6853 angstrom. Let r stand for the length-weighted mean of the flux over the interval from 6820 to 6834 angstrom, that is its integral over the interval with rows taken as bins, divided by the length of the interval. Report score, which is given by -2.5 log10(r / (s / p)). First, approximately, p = 15.9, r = 16.4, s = 16.68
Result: -2.99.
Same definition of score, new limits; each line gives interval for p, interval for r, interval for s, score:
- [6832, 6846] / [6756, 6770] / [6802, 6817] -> -3.05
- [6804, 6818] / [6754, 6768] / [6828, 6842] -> -3.04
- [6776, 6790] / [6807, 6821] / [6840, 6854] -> -2.99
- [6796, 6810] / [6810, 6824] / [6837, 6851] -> -3.01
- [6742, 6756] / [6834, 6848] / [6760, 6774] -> -3.06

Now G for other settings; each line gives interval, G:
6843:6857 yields 2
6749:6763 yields 1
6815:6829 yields 4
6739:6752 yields 1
